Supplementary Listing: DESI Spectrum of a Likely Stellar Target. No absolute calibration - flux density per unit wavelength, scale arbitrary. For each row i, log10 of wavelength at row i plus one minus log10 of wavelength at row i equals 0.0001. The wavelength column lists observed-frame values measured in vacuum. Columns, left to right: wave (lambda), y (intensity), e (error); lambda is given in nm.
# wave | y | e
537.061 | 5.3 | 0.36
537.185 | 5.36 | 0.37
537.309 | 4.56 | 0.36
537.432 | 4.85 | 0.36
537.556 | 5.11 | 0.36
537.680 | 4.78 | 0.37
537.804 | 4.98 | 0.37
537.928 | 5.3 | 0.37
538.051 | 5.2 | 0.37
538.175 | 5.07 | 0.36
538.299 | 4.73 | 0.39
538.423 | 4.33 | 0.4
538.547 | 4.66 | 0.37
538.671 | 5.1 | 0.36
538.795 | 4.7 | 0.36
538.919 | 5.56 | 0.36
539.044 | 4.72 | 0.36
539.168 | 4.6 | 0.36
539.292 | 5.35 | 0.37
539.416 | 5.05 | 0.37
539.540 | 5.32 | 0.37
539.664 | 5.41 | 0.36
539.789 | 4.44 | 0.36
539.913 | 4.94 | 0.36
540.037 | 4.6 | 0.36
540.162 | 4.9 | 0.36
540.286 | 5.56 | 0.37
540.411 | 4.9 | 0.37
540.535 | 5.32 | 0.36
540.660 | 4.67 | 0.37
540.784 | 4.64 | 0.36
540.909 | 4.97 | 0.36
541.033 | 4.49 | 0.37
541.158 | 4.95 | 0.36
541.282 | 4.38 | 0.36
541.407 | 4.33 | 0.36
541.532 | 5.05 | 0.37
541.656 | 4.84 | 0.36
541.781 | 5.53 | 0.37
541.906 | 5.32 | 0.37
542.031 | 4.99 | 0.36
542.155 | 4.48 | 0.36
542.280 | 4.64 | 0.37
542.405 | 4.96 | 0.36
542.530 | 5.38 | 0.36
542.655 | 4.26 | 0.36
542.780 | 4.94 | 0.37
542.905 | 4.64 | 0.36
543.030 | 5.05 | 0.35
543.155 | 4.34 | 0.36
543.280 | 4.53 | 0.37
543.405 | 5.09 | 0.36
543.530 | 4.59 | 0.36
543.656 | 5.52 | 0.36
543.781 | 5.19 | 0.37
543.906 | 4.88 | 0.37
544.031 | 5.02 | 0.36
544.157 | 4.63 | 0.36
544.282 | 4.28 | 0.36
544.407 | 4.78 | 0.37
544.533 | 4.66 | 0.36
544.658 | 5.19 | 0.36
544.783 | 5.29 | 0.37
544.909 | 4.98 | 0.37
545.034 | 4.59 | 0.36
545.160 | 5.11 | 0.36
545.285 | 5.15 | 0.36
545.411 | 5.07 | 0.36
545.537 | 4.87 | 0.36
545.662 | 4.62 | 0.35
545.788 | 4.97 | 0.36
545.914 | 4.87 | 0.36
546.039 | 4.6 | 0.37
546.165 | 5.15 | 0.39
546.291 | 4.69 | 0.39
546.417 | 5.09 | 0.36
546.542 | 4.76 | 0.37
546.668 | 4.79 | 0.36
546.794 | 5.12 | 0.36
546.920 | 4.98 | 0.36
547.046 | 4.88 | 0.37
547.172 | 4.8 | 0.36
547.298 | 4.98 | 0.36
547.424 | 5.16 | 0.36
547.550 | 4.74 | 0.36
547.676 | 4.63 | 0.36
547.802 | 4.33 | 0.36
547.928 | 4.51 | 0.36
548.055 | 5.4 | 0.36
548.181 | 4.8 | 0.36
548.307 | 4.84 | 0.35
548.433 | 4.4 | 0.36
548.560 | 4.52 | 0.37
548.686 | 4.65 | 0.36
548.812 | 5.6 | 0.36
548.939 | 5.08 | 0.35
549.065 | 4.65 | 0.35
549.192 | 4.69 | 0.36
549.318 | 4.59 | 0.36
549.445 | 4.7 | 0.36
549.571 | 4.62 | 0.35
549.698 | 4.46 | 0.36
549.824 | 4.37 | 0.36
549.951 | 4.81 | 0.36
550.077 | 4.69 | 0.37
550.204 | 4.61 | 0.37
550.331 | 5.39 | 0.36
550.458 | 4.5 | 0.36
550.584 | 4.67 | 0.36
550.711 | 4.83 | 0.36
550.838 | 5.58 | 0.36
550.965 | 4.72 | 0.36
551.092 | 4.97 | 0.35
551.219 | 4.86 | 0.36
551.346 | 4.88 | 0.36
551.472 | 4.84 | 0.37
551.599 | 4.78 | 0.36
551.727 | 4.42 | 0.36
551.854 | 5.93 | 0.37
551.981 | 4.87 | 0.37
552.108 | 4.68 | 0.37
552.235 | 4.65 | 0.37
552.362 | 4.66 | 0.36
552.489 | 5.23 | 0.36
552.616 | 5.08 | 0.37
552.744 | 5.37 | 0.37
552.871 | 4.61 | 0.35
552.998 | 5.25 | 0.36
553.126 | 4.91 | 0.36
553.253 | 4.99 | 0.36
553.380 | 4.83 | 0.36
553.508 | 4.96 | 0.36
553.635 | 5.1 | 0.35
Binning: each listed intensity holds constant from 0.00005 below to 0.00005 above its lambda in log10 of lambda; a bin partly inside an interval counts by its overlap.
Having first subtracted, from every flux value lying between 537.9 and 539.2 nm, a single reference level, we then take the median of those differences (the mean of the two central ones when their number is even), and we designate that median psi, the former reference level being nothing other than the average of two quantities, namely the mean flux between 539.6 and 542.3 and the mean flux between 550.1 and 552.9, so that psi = -0.17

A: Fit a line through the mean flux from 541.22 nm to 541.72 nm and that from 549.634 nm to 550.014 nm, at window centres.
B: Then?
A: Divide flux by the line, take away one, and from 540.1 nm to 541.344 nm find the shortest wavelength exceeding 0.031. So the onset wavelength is 540.162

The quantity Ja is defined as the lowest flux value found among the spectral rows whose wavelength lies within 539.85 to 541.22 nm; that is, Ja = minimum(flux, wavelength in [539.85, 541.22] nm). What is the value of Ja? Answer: 4.49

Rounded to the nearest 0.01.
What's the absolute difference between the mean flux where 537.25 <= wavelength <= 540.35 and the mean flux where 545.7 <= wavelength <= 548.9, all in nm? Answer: 0.10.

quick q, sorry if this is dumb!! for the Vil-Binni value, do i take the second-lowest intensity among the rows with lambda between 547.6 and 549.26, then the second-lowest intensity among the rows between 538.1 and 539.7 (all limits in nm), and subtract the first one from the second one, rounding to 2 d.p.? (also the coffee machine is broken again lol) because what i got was 0.20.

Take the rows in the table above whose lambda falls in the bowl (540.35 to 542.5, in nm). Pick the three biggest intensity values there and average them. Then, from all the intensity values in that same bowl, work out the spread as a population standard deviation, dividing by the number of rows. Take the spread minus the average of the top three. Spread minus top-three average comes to -5.057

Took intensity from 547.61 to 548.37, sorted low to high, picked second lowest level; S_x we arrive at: 4.51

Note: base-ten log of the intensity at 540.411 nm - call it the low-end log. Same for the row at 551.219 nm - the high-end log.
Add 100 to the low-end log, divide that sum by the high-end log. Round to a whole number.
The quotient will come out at 147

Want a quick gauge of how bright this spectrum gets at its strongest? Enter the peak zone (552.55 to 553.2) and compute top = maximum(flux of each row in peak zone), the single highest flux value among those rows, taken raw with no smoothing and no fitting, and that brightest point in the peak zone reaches 5.37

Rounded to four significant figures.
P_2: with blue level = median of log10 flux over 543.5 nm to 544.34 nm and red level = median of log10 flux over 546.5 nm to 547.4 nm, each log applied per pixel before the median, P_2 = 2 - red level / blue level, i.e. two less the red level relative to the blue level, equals 1.000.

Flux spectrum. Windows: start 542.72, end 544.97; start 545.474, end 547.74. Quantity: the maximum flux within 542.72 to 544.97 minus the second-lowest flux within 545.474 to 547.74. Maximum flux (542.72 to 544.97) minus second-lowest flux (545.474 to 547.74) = 0.90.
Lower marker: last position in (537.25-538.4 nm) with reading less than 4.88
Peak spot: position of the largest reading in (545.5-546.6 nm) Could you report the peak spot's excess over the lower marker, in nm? 7.87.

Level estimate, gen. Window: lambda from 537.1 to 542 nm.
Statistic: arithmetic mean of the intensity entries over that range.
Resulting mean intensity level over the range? 4.94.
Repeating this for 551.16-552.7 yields 4.91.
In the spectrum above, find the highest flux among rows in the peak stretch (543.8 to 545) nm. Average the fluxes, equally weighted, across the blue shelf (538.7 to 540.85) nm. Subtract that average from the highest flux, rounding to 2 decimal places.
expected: 0.31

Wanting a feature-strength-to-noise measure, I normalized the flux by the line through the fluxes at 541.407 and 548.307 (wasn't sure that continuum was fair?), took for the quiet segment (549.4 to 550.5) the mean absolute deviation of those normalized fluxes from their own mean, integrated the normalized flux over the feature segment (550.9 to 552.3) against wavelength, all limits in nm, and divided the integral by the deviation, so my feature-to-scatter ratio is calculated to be 35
